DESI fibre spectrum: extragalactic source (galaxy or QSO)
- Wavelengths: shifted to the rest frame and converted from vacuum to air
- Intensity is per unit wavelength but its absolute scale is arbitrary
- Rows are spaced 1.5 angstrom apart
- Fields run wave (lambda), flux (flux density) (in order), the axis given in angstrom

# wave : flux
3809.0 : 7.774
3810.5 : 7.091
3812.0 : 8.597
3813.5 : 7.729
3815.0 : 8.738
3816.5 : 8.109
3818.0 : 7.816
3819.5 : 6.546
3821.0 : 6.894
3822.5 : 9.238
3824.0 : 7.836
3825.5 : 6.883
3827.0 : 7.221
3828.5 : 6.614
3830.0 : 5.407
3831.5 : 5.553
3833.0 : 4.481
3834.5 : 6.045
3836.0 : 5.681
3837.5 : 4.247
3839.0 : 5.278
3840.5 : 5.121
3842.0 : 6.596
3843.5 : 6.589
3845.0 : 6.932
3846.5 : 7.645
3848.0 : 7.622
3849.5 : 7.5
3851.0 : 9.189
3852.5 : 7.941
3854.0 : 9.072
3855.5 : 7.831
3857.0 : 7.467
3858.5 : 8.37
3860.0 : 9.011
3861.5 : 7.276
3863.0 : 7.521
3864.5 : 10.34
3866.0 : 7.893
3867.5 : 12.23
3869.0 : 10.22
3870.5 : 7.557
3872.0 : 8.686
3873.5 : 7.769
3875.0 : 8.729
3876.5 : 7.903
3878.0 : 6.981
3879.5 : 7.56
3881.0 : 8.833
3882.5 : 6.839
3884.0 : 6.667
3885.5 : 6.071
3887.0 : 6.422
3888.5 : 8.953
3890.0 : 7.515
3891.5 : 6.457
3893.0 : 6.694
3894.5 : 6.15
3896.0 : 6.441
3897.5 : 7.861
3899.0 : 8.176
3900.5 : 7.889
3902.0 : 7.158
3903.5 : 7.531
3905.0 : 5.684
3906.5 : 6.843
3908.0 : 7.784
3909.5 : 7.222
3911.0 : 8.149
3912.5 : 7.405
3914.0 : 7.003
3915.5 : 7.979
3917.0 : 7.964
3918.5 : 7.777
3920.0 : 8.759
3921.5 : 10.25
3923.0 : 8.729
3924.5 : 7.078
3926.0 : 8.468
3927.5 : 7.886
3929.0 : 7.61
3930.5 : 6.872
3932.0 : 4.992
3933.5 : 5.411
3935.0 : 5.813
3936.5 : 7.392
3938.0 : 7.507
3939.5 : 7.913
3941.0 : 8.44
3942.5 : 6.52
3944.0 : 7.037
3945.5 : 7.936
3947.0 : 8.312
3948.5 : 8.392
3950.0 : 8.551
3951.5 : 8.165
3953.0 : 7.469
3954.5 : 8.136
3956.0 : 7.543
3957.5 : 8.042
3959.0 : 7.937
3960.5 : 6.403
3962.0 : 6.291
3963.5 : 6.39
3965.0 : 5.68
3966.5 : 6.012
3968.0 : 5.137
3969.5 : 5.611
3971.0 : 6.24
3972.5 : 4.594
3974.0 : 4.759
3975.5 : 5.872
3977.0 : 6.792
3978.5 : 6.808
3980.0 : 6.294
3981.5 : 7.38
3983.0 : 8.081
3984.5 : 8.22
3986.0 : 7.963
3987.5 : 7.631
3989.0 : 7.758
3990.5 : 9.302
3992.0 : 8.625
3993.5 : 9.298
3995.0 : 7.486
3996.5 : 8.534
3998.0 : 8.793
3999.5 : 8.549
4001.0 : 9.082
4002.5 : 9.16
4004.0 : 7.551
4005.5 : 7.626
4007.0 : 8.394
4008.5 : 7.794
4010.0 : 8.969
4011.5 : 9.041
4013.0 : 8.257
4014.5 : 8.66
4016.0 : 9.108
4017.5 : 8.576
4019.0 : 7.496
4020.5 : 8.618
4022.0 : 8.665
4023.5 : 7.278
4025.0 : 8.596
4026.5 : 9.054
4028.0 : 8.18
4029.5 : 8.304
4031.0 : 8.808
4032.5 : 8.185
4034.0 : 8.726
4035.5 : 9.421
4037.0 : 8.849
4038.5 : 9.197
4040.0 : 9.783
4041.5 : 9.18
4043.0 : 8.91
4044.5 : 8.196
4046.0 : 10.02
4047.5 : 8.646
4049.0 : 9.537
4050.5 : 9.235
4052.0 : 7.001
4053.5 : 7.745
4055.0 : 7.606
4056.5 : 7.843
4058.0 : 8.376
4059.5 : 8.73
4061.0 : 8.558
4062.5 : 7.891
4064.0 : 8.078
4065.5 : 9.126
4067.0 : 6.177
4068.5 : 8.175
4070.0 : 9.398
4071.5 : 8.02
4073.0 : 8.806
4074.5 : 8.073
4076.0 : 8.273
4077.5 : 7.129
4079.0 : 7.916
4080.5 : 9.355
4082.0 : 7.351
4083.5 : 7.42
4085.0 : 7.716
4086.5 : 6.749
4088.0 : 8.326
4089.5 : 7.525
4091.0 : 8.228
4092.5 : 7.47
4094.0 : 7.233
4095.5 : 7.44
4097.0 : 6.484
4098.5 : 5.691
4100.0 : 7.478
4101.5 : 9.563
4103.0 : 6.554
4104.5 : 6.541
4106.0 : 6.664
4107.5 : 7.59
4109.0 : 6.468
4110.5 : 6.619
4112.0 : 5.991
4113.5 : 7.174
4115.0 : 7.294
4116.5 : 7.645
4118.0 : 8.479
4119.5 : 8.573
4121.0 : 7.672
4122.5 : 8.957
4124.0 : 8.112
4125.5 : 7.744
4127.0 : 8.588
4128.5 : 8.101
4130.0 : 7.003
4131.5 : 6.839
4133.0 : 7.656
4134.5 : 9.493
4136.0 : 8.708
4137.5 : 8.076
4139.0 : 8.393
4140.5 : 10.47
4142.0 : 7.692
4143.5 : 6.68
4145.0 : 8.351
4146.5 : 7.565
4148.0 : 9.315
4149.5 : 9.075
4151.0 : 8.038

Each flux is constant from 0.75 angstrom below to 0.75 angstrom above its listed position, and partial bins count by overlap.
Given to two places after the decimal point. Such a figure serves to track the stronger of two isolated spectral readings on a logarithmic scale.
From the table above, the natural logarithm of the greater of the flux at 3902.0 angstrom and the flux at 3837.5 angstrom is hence 1.97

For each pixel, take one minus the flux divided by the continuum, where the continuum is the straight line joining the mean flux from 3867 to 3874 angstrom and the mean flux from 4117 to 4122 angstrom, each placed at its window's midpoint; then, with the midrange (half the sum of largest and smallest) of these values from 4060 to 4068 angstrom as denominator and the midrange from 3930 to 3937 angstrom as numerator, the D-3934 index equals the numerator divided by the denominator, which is 3.3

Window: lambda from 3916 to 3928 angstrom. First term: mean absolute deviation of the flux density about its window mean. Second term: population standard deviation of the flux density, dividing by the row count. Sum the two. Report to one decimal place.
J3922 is 1.6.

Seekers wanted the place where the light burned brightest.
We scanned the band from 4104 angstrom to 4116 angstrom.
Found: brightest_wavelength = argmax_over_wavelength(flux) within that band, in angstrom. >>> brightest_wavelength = 4107.5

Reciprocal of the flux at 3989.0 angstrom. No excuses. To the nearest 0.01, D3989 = 0.13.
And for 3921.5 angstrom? 0.10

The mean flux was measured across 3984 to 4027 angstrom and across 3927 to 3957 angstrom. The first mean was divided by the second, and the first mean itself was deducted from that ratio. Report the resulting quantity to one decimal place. -7.3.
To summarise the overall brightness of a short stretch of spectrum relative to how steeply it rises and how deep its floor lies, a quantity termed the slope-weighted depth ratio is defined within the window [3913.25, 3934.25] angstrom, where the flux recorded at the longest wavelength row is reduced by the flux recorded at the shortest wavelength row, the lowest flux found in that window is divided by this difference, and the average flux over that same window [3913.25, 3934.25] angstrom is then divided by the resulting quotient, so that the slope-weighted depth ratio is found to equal -2.4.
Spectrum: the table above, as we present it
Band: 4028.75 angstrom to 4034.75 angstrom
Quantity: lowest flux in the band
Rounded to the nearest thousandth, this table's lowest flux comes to 8.185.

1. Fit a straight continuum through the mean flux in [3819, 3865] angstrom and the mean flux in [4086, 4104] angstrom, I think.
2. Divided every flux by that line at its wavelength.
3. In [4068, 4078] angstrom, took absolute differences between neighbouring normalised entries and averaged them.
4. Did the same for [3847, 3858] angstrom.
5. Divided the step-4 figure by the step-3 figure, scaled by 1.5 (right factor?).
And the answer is 1.7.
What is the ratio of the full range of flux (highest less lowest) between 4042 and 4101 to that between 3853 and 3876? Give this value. 0.87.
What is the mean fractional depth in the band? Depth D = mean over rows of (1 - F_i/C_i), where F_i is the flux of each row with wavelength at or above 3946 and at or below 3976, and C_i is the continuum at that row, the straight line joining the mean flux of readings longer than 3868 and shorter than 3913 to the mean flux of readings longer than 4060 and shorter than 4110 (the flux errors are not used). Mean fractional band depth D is 0.10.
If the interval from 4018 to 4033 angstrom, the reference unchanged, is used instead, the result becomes -0.09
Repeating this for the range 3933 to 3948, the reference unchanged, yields 0.04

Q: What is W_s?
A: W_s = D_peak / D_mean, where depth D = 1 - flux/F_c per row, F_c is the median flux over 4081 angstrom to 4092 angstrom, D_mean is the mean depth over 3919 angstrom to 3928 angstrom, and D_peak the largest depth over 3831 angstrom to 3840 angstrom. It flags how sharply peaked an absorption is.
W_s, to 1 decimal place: -3.3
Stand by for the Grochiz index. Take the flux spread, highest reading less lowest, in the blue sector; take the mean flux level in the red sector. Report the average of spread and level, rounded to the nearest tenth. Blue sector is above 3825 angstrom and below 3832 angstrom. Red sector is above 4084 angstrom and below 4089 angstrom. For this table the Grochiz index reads 4.7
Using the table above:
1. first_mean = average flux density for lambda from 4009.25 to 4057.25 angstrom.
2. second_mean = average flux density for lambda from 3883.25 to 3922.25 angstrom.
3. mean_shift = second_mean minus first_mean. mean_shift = -1.2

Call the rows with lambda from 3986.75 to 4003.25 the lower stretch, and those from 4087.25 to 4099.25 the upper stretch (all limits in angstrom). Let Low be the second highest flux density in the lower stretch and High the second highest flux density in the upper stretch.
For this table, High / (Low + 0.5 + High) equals 0.46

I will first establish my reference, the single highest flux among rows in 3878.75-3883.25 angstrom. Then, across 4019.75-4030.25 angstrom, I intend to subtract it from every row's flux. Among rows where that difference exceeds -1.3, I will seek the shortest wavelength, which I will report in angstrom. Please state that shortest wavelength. 4020.5 angstrom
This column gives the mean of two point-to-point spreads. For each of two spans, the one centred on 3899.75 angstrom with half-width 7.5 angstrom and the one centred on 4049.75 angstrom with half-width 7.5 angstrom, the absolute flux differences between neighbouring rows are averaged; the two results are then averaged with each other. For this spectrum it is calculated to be 0.857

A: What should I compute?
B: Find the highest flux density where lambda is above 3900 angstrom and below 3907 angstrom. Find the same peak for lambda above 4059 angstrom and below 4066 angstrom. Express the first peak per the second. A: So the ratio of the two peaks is 0.86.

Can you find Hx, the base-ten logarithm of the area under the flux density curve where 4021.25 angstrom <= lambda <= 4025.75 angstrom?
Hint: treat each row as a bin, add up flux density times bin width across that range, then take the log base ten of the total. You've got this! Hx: 1.57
